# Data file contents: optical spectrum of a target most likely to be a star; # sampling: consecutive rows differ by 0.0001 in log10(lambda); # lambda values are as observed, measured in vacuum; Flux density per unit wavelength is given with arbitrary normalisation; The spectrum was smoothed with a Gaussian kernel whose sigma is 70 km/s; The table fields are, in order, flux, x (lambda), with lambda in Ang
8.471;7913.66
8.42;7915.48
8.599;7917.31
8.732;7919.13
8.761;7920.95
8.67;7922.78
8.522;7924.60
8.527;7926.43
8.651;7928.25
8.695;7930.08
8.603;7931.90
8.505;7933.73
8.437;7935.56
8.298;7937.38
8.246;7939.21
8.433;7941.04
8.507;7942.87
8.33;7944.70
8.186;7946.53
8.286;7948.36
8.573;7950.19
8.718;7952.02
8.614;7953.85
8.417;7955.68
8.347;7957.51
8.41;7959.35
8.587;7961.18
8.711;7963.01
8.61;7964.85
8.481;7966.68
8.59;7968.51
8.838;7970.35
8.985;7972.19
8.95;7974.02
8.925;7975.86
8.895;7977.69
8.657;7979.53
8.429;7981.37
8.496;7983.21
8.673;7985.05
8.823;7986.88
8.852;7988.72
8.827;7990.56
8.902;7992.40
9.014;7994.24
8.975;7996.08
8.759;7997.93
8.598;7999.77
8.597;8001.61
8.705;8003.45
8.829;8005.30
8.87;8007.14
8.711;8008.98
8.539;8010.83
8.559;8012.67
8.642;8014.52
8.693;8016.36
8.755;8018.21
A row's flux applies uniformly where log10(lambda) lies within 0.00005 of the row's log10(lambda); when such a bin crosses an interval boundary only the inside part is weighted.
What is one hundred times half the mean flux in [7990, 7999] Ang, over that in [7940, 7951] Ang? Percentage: 53.0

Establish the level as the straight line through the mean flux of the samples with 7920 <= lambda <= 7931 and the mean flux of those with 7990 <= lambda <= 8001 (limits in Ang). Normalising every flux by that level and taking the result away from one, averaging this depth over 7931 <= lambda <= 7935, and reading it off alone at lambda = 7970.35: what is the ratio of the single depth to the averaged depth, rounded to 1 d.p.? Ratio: -0.6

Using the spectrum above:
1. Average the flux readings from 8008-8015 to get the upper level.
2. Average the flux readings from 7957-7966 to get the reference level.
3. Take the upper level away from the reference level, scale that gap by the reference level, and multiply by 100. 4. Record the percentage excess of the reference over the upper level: -0.9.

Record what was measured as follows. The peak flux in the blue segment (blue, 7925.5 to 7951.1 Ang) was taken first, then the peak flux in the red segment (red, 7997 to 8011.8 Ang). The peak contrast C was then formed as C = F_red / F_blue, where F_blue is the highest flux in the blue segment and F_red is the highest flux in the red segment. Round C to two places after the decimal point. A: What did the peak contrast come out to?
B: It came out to 1.02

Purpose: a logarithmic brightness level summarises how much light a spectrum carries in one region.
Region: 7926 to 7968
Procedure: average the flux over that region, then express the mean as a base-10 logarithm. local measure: 0.929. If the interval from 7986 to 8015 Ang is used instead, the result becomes 0.943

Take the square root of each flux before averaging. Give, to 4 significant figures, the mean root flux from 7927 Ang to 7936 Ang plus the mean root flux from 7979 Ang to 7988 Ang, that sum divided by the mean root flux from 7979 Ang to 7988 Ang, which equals 1.998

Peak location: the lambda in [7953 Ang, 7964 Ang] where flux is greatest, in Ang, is 7963.01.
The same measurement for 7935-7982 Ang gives 7972.19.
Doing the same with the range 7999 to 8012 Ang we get 8007.14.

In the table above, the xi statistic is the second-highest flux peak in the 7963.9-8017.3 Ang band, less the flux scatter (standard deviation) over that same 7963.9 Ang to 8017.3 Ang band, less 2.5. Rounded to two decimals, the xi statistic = 6.32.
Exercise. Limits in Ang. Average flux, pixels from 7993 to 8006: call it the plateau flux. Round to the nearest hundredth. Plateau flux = 8.78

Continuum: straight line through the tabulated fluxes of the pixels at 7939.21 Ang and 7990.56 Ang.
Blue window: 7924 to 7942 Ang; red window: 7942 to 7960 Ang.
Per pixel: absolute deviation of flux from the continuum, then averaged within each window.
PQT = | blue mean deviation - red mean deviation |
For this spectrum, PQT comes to 0.18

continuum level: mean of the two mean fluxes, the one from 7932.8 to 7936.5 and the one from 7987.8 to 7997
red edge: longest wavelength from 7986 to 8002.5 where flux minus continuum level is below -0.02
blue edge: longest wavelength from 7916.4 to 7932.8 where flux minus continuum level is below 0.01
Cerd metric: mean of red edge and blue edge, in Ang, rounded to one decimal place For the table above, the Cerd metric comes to 7966.8 Ang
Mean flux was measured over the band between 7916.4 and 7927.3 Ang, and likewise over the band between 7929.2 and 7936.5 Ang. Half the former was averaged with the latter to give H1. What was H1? 6.44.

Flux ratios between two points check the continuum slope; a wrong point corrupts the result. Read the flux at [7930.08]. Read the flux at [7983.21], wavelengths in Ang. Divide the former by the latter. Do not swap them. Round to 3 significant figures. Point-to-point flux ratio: 1.02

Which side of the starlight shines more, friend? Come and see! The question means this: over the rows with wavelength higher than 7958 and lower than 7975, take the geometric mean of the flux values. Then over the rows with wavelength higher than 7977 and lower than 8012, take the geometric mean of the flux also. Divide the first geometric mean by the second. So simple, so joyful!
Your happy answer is 0.993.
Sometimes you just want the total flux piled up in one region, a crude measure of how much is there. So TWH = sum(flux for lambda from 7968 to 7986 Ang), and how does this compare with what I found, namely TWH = 87.4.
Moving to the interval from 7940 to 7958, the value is 84.4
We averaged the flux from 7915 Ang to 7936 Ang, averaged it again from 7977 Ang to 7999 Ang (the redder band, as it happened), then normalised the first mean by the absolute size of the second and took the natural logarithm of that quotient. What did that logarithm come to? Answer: -0.02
